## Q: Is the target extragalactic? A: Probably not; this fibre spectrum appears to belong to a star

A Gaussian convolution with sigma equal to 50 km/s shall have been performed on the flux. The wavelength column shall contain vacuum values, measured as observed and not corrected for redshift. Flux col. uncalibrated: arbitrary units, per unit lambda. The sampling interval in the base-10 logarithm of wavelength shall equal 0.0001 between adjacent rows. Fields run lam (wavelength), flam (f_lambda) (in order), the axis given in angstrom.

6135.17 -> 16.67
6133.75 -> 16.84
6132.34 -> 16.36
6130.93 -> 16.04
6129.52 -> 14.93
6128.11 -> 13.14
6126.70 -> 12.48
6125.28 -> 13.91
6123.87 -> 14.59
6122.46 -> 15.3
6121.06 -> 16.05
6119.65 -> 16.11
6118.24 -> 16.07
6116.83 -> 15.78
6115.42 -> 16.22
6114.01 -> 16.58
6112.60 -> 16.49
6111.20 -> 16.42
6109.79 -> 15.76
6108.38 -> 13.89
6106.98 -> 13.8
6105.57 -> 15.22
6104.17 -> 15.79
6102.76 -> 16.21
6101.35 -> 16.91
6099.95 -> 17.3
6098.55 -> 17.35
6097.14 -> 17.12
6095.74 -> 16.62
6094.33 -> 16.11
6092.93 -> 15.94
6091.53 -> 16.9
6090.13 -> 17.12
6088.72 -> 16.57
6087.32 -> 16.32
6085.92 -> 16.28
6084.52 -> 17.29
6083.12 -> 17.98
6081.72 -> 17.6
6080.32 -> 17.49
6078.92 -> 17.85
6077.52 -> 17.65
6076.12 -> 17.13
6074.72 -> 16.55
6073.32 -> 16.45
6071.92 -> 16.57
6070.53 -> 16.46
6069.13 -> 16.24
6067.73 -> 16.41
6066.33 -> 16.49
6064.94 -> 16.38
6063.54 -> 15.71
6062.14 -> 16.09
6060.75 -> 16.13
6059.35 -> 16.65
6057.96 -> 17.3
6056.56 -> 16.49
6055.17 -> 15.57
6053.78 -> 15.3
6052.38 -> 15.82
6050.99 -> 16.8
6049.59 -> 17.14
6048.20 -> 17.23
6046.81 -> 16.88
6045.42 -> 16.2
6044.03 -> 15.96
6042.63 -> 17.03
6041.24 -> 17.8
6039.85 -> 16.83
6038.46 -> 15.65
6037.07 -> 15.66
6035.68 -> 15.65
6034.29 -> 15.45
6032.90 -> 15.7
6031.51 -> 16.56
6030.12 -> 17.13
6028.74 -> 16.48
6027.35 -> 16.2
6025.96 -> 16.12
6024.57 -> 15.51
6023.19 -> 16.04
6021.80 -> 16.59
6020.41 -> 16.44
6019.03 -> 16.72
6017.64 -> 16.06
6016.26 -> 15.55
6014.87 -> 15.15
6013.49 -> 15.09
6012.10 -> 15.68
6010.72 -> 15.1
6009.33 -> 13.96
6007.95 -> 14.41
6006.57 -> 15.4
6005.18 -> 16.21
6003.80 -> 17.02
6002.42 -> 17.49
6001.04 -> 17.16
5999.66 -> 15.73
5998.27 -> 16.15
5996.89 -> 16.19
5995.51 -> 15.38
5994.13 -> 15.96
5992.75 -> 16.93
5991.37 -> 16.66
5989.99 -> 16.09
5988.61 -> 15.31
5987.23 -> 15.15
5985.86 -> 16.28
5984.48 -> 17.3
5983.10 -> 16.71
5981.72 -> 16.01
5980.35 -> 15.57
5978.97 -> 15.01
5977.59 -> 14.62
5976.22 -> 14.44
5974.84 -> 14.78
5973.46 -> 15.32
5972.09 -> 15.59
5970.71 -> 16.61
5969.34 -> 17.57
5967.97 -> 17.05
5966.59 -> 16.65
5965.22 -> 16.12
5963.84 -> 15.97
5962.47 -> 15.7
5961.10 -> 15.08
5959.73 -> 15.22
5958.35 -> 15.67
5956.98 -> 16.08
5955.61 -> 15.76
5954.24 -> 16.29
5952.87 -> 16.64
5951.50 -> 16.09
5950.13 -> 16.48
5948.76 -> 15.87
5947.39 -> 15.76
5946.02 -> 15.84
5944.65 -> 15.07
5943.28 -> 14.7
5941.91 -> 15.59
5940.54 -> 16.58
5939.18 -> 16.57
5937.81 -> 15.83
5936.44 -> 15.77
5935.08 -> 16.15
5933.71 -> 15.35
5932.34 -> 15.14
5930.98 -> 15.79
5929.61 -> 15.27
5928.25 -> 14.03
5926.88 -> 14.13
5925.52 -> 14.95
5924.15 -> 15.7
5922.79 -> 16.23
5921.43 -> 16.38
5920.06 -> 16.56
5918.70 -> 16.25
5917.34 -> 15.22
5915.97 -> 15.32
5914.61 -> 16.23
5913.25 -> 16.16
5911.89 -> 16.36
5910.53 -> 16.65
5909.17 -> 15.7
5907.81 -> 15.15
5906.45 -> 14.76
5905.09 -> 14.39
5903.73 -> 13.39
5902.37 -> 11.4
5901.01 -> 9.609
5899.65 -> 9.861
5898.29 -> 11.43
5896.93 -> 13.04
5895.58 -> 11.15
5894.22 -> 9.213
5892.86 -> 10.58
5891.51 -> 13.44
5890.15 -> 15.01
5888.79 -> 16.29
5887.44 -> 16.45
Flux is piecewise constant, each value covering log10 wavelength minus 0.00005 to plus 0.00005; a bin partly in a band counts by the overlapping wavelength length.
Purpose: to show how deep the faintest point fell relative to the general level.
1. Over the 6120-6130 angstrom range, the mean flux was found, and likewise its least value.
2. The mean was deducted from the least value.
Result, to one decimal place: -1.9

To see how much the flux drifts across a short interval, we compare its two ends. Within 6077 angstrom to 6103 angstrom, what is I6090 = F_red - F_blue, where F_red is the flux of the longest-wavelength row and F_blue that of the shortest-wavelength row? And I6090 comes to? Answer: -1.4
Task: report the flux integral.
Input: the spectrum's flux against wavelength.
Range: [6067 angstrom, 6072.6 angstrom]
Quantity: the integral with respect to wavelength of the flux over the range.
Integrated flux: 92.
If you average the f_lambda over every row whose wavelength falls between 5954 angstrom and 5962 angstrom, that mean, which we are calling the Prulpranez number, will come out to 15.7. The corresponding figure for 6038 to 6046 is 16.6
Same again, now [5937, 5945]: 15.7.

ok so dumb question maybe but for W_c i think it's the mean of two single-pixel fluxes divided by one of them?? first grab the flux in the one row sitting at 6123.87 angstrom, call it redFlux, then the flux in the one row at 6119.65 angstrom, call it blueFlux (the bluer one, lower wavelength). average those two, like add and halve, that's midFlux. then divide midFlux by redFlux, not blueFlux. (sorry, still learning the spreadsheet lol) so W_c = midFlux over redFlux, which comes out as 1.05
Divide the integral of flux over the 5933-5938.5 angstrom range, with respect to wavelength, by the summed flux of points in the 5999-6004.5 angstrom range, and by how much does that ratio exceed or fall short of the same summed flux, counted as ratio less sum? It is -66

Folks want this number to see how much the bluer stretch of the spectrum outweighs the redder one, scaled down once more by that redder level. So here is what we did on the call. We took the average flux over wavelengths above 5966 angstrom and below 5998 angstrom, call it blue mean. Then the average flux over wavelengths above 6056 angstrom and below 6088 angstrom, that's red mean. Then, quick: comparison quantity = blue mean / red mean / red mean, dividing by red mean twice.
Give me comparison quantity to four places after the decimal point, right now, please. 0.0568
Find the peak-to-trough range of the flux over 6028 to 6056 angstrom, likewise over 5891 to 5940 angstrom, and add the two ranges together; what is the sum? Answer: 9.9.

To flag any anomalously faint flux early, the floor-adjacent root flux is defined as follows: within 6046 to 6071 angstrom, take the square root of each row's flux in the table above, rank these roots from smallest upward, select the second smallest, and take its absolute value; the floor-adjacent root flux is 3.95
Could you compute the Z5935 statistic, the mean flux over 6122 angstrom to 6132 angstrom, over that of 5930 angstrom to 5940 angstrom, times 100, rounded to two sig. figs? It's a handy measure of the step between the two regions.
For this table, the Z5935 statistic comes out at 91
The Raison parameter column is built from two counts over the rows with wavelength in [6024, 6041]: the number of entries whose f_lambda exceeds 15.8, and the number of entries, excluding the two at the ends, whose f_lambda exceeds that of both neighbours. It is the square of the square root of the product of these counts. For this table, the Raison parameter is 12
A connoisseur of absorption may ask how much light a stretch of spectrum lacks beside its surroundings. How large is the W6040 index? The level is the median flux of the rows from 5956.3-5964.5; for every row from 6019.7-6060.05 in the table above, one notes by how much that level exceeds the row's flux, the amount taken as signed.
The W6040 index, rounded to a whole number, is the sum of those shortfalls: -19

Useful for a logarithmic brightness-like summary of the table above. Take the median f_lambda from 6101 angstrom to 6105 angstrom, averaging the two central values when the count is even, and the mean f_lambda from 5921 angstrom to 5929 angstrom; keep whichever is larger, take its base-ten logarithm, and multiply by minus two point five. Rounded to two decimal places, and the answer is -3.02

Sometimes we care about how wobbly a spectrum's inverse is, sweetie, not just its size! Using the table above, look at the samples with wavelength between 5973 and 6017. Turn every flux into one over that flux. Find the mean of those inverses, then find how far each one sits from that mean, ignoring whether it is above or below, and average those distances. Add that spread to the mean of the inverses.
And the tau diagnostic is 0.067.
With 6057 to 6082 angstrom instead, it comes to 0.062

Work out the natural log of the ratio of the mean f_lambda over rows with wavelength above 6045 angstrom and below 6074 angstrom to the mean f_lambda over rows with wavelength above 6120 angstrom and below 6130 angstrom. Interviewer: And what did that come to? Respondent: 0.13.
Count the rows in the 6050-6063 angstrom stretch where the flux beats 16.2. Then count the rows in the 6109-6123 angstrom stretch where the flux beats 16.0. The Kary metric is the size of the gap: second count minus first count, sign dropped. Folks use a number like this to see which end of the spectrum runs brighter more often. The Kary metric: 3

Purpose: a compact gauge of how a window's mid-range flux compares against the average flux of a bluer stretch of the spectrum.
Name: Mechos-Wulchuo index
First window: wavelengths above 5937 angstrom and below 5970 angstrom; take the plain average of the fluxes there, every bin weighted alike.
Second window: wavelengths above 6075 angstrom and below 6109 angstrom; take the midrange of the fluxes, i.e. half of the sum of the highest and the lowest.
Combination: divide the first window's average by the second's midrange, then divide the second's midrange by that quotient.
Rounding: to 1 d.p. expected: 15.8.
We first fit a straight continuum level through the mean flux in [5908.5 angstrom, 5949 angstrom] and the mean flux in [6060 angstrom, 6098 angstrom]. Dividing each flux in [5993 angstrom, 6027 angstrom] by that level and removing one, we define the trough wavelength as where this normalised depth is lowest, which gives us 6009.33 angstrom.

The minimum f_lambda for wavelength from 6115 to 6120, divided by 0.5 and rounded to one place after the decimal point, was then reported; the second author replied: 31.6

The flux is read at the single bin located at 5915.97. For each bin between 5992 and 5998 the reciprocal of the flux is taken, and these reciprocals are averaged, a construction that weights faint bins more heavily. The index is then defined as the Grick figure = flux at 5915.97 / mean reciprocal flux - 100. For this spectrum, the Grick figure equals 147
